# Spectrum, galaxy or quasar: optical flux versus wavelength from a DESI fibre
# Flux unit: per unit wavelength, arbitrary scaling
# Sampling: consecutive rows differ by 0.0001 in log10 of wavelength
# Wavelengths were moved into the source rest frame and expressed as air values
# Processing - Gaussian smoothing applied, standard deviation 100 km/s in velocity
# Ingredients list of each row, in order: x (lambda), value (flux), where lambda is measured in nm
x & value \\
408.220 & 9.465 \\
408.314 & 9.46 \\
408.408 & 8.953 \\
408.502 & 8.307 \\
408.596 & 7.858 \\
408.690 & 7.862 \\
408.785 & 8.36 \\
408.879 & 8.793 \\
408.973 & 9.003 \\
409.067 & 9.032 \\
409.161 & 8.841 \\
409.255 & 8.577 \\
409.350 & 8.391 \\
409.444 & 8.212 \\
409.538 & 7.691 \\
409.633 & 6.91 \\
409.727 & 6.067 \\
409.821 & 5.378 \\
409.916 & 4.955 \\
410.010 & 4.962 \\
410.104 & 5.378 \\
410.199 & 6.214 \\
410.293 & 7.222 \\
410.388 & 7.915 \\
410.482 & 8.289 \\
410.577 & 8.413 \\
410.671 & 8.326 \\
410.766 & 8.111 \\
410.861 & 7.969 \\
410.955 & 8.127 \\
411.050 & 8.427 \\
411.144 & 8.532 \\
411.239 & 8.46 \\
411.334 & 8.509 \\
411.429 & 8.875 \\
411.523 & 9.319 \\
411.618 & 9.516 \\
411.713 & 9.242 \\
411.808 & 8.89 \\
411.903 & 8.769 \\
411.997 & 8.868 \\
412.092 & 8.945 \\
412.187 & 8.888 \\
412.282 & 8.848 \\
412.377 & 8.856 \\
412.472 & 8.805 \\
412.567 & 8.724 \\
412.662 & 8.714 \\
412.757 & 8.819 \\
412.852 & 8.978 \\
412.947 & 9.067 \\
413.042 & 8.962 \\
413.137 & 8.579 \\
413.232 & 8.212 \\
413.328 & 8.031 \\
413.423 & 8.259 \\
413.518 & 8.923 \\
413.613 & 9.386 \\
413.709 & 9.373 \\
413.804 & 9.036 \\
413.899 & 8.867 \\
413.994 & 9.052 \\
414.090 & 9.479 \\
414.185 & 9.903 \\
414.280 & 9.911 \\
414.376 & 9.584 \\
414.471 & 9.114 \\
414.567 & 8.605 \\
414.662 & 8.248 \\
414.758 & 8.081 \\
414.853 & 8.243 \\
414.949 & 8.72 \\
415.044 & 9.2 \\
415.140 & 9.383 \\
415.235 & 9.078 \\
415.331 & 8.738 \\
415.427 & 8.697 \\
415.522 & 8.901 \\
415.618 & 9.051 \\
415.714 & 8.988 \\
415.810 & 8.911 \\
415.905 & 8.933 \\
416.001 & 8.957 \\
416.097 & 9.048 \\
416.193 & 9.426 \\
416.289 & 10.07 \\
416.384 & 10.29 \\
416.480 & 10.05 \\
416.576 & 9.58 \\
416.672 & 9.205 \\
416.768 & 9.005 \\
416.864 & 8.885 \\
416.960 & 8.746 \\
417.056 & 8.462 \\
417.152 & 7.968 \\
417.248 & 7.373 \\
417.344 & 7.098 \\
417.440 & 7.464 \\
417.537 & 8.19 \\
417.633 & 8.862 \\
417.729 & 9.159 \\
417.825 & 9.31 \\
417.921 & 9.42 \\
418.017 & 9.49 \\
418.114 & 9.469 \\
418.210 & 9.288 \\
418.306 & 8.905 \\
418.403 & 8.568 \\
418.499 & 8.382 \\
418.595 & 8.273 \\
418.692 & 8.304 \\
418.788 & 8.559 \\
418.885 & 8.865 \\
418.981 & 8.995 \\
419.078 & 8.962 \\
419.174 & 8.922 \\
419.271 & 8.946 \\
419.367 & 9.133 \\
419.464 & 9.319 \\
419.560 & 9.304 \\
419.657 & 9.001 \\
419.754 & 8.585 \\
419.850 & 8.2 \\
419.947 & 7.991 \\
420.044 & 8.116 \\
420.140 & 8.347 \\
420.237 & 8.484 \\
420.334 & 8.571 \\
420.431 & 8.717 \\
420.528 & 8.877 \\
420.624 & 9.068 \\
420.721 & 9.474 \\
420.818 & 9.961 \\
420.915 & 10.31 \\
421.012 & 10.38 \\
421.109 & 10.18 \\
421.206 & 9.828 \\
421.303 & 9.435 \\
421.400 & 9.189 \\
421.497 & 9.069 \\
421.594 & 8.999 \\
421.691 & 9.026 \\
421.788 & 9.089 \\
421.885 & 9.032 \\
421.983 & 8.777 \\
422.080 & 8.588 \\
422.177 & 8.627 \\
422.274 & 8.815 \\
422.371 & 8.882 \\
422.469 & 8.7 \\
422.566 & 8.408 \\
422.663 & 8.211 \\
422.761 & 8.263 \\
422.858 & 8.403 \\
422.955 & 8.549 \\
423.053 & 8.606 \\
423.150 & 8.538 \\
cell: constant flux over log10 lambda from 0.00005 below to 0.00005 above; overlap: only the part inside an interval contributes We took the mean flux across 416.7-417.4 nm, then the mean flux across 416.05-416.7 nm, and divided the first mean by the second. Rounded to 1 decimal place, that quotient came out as 0.9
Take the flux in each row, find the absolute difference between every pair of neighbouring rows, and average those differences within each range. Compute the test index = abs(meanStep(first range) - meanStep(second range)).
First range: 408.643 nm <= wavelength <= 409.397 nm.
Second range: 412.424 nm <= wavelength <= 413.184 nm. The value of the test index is 0.13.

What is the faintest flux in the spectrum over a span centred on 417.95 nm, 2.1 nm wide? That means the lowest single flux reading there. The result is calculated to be 7.098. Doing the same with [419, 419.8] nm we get 8.585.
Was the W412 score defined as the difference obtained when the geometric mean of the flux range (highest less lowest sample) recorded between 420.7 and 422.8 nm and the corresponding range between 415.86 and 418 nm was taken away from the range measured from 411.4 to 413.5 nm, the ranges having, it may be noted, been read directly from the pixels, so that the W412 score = -1.1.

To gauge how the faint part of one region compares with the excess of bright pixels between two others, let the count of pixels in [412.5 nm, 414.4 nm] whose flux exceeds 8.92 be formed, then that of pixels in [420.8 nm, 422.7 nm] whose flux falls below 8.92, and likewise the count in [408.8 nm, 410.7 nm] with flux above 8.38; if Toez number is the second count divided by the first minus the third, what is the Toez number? 1.6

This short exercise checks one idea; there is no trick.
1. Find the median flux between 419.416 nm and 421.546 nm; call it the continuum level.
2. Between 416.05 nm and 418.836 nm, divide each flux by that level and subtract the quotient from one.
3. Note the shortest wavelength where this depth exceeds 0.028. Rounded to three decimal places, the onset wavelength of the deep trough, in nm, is 416.960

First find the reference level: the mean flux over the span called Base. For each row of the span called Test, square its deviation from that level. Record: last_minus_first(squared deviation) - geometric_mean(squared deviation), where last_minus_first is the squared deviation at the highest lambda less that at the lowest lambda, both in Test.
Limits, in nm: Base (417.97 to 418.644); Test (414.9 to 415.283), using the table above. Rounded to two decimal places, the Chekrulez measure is -0.07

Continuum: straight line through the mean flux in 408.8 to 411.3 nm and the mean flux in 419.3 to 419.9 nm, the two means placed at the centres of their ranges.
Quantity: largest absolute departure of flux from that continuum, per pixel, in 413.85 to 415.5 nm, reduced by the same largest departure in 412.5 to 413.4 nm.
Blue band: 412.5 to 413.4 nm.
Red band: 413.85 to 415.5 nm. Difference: 0.67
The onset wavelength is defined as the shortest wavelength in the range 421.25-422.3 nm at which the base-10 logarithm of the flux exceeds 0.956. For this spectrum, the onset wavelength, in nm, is 421.303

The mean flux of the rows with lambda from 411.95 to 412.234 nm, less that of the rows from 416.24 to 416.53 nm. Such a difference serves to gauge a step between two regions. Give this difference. -1.2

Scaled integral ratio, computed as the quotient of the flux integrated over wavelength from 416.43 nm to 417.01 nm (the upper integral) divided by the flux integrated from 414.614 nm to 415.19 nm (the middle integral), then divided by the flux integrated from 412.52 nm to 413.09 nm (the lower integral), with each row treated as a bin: 0.212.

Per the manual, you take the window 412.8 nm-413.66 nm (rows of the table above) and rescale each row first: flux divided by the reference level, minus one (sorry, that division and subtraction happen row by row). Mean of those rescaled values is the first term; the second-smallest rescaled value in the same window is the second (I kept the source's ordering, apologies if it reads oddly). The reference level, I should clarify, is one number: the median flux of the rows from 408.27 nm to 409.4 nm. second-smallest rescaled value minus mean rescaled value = -0.057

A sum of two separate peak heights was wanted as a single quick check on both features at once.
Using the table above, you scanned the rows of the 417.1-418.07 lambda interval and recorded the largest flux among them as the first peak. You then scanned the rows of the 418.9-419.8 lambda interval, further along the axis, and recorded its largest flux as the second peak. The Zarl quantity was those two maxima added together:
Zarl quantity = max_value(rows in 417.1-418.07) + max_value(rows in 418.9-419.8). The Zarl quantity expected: 18.8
